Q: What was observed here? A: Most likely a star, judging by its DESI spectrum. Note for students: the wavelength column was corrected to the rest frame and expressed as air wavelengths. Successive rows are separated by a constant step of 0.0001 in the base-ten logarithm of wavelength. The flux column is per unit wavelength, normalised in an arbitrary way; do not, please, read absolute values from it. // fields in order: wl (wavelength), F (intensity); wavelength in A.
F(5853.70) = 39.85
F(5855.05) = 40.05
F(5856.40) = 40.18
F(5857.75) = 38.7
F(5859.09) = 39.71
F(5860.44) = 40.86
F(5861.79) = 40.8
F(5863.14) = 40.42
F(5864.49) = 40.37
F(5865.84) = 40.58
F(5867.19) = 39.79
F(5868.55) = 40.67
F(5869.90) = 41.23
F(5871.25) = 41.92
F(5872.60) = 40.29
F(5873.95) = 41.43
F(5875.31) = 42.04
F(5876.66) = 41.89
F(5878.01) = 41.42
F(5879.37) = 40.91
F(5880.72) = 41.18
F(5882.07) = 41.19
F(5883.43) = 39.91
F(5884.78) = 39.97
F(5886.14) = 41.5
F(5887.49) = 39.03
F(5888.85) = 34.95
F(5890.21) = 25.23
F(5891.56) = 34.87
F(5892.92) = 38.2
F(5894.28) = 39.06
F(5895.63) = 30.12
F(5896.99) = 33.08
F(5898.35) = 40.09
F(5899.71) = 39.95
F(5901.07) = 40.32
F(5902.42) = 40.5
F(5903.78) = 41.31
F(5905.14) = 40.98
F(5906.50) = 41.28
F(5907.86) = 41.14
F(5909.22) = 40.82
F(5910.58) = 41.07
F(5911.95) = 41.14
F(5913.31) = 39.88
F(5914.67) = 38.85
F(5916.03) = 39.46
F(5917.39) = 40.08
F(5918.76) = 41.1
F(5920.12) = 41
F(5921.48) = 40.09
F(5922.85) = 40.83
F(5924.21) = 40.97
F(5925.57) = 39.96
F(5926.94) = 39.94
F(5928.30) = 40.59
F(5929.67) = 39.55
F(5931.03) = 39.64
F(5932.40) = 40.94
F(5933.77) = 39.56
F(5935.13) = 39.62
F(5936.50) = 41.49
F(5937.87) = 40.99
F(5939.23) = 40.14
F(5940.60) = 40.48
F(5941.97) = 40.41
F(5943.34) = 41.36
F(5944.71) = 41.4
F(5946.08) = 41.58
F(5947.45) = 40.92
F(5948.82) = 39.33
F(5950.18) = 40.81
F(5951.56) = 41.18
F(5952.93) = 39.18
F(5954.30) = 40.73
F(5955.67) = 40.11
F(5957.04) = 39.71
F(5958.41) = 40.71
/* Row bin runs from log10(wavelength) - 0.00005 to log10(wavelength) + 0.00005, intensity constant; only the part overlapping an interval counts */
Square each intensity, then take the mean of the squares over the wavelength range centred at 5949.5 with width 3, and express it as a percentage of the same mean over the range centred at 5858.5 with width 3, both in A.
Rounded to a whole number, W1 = 104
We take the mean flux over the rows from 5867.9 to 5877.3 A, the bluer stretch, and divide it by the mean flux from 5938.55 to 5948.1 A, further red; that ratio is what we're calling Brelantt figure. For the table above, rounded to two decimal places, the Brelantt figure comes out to 1.01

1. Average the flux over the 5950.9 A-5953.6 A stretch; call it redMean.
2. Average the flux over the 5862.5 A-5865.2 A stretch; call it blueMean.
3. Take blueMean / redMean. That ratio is 1.01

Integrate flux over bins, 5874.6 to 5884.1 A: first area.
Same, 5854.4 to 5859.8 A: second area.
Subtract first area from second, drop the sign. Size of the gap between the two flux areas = 177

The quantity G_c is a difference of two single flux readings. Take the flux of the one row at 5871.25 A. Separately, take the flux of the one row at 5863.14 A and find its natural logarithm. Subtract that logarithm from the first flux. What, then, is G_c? 38.2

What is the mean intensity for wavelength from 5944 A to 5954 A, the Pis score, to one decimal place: 40.6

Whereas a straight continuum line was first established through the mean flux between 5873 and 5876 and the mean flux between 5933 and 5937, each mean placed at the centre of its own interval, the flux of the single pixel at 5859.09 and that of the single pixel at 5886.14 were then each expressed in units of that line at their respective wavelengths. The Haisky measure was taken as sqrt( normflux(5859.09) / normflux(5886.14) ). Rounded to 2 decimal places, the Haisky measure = 0.97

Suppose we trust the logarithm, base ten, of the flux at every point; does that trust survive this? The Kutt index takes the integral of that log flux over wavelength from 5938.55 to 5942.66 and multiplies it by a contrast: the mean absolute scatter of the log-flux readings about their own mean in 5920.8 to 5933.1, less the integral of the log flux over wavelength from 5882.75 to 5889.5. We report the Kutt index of -71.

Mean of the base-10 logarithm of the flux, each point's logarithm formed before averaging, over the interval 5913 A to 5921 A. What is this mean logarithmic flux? 1.60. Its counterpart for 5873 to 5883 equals 1.62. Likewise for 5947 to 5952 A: 1.61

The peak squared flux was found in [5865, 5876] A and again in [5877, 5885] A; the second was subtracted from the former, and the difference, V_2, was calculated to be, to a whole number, 52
